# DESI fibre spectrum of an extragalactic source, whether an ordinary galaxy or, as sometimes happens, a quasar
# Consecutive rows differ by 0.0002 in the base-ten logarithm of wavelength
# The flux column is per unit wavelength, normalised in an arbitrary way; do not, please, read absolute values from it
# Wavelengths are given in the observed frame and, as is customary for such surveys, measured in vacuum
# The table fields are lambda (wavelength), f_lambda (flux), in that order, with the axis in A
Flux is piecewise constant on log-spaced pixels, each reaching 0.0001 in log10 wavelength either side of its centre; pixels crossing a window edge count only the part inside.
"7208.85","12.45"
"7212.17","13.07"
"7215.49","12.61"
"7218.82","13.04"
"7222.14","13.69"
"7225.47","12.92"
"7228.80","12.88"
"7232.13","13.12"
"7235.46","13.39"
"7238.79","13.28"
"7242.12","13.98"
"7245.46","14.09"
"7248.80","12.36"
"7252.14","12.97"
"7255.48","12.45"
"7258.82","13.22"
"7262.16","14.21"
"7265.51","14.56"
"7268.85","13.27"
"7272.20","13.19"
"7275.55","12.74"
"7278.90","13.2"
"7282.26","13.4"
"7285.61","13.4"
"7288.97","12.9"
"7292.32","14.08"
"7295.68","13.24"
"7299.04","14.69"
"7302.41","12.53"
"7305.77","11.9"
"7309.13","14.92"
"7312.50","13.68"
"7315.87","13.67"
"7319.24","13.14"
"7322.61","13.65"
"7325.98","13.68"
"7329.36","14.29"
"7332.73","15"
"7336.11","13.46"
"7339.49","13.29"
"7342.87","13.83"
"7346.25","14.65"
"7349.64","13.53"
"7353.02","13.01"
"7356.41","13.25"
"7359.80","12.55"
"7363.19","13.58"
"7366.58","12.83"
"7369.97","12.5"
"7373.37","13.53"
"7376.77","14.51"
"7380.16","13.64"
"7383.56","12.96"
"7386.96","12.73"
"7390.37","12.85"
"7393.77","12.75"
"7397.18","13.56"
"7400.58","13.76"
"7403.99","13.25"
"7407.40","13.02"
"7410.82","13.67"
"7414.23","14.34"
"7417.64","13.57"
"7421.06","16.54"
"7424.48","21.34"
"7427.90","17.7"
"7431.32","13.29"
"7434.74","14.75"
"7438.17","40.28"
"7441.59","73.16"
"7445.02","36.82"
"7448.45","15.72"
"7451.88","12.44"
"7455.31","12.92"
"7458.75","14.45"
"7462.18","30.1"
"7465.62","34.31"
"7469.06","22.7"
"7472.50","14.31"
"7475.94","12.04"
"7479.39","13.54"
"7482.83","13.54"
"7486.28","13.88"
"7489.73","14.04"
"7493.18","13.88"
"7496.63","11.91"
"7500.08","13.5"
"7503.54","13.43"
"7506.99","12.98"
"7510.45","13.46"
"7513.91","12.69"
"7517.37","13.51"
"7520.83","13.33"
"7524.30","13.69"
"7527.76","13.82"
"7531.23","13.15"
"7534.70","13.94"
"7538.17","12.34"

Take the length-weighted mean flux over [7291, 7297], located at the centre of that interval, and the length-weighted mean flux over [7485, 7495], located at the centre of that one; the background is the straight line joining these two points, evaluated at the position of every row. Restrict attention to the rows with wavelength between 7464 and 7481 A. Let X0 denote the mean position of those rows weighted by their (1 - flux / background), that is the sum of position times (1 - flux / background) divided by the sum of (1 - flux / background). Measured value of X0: 7465.9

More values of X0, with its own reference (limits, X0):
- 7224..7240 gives 7230.4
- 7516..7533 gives 7524.7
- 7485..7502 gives 7497.4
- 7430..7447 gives 7441.5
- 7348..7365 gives 7356.9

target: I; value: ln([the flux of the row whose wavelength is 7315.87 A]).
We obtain 2.62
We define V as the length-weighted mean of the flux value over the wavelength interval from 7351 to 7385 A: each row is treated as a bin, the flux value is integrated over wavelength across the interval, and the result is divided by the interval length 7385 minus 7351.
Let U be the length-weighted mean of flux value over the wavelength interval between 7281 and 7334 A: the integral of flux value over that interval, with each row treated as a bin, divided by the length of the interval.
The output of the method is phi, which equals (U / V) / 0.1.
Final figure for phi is 10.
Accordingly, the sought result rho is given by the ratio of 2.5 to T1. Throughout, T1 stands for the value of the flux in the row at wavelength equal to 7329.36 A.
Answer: 0.175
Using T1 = 14.29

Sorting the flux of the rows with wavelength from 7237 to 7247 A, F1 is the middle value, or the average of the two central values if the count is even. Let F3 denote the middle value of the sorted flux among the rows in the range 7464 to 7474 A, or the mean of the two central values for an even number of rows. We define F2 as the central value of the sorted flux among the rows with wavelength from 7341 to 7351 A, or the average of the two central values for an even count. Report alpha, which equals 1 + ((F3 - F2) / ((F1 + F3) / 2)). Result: 1.48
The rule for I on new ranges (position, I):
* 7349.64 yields 2.60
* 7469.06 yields 3.12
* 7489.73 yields 2.64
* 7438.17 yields 3.70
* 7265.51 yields 2.68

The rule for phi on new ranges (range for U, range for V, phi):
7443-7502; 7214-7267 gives 13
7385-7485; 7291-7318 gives 14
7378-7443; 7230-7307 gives 14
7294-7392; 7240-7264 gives 10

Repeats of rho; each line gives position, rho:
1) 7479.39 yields 0.185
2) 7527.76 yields 0.181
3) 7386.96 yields 0.196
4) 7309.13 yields 0.168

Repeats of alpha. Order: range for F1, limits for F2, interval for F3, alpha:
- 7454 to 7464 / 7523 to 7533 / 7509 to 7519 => 0.98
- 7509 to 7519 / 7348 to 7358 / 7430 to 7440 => 1.11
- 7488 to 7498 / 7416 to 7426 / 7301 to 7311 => 0.70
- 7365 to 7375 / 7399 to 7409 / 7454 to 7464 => 1.09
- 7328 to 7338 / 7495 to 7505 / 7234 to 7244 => 1.00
